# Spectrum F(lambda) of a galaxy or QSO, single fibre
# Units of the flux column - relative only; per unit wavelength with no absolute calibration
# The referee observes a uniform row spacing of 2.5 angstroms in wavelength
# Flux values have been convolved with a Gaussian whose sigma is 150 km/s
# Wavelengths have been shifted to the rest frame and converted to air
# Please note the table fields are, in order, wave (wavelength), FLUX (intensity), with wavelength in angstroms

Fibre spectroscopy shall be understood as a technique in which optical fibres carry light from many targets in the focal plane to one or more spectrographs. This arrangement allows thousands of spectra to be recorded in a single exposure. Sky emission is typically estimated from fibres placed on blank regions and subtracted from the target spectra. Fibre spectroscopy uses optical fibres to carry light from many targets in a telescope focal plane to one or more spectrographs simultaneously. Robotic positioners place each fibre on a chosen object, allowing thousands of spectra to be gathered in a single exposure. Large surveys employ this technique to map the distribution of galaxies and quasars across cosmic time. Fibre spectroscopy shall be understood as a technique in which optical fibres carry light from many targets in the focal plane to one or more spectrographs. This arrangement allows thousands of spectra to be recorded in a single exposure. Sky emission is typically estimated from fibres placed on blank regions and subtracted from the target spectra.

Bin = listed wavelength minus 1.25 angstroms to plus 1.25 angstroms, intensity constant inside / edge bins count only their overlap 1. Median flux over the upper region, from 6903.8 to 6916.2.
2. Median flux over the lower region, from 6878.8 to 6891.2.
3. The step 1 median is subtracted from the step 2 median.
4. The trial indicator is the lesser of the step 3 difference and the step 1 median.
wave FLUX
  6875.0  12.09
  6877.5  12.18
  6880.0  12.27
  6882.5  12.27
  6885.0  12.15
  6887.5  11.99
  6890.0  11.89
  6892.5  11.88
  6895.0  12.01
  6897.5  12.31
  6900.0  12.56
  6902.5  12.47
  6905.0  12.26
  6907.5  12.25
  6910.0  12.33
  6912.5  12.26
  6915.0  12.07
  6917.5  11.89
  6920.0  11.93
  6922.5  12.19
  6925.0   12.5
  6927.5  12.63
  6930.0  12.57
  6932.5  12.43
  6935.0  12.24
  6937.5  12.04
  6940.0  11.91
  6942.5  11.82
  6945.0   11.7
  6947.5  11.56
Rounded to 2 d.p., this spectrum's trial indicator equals -0.11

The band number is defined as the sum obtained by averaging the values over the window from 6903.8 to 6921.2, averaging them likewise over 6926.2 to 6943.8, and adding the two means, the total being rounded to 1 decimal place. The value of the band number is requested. 24.4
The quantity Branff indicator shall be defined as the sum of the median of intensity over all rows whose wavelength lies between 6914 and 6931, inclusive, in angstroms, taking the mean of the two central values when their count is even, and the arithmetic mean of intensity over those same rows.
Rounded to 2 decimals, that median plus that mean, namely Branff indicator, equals 24.44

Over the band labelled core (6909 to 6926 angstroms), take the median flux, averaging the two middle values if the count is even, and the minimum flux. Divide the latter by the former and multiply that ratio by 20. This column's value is 19.5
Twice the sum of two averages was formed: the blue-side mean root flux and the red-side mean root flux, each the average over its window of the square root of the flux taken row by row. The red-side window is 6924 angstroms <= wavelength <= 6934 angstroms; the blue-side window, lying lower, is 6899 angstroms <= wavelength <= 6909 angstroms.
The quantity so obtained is 14.12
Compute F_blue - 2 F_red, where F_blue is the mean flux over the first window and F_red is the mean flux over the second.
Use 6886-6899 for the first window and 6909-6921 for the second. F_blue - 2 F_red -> -12.2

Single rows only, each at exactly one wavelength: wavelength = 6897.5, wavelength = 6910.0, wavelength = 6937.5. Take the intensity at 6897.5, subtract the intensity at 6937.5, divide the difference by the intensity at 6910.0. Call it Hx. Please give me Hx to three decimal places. 0.022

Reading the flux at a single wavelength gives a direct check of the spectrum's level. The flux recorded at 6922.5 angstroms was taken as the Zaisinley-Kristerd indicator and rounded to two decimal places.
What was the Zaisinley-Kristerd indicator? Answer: 12.19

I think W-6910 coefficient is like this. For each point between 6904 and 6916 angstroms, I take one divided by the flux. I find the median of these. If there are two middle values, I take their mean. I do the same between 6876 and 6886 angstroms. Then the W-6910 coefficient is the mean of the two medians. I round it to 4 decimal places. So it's 0.0817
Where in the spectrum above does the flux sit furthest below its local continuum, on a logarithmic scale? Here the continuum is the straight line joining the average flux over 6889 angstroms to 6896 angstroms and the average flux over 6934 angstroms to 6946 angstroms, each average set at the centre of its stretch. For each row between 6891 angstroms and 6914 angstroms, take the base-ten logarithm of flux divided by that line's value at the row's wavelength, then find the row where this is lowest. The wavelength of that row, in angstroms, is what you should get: 6892.5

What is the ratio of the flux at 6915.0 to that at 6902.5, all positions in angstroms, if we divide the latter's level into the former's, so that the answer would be 0.97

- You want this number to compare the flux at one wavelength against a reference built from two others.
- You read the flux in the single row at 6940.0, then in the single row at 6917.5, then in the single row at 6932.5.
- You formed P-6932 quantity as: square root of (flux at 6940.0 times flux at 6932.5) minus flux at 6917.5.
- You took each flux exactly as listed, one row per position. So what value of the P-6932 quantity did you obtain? 0.3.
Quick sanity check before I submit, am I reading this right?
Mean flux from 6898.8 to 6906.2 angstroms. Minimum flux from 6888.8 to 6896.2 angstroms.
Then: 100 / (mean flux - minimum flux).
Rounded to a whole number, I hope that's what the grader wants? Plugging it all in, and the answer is 182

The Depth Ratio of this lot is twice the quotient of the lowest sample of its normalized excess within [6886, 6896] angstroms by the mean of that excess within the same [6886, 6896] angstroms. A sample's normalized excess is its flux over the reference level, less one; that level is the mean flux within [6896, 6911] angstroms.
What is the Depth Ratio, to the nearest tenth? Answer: 2.3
